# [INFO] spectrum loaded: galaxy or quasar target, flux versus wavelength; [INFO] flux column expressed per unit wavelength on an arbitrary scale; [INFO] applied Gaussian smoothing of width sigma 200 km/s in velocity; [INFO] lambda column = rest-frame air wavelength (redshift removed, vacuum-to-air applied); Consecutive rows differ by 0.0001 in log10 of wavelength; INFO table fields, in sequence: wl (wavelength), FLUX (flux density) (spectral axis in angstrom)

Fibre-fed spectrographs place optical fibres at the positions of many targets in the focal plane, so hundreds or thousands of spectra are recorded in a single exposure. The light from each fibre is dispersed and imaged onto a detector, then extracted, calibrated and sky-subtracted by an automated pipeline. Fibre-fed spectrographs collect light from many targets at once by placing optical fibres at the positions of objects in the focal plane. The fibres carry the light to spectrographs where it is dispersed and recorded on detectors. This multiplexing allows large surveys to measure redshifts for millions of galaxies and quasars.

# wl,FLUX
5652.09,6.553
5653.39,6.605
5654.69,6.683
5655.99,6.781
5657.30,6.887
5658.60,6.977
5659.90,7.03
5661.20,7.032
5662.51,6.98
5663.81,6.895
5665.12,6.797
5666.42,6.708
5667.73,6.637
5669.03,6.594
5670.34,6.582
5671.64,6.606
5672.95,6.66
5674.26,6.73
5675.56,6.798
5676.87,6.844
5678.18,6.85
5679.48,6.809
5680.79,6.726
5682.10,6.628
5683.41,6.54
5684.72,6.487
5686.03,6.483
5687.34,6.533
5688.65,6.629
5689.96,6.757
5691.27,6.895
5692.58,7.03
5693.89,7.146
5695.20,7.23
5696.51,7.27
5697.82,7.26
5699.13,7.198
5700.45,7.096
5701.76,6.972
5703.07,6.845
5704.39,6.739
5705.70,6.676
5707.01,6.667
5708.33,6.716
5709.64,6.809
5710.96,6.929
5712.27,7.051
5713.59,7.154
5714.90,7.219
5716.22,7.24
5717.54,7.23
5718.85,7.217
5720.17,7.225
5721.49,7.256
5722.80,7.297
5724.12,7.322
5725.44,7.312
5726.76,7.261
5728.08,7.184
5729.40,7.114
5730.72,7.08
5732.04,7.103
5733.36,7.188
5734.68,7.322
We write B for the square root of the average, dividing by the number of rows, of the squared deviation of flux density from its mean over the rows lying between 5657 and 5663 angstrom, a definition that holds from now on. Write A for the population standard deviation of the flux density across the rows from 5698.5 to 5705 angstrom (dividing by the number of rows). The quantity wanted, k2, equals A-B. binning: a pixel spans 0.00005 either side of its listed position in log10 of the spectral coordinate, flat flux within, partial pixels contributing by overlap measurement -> 0.11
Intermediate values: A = 0.17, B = 0.05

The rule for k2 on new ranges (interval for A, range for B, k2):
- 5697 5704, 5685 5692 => 0.00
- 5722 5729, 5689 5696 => -0.12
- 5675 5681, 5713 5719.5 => 0.01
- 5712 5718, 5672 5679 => 0.00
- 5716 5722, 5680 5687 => -0.08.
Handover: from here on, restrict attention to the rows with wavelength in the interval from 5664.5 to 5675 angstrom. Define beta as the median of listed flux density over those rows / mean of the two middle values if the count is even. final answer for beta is 6.6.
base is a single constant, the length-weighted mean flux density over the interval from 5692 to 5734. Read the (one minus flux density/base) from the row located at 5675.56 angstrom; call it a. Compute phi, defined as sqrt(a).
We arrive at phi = 0.20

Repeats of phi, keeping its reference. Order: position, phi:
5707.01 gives 0.25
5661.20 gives 0.09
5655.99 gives 0.21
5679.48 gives 0.20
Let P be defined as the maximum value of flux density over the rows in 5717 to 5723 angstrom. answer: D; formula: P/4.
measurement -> 1.824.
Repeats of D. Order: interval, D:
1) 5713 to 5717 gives 1.810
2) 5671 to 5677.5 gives 1.711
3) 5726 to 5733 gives 1.815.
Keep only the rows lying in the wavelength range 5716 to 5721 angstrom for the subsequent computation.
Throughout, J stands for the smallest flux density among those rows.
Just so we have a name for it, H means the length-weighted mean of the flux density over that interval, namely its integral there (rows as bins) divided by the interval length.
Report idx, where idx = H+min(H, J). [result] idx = 14.44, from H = 7.22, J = 7.217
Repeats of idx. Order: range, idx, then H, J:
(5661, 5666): 13.70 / 6.90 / 6.797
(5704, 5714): 13.51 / 6.84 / 6.667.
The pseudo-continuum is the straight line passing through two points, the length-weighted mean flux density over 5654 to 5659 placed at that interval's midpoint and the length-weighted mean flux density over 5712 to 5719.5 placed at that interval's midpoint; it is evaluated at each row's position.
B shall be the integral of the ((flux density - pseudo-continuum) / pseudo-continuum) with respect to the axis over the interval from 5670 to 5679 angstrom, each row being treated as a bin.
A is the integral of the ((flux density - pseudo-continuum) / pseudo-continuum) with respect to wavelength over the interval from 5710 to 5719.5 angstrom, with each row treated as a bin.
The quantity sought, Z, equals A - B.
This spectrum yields 0.2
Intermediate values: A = -0.1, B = -0.26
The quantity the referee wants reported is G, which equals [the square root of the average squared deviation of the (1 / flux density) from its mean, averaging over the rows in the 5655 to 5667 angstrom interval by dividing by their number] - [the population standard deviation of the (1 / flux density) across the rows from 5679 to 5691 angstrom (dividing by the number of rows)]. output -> -0.0003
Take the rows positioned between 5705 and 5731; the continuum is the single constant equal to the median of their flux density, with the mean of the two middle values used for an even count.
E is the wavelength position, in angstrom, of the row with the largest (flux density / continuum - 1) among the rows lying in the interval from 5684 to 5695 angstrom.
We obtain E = 5693.89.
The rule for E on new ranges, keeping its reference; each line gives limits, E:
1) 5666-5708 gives 5696.51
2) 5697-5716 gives 5697.82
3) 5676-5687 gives 5678.18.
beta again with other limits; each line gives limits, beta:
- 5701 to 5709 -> 6.7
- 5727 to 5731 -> 7.1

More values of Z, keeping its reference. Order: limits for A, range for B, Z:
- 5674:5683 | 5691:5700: -0.4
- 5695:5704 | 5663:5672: 0.3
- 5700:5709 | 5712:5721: -0.4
